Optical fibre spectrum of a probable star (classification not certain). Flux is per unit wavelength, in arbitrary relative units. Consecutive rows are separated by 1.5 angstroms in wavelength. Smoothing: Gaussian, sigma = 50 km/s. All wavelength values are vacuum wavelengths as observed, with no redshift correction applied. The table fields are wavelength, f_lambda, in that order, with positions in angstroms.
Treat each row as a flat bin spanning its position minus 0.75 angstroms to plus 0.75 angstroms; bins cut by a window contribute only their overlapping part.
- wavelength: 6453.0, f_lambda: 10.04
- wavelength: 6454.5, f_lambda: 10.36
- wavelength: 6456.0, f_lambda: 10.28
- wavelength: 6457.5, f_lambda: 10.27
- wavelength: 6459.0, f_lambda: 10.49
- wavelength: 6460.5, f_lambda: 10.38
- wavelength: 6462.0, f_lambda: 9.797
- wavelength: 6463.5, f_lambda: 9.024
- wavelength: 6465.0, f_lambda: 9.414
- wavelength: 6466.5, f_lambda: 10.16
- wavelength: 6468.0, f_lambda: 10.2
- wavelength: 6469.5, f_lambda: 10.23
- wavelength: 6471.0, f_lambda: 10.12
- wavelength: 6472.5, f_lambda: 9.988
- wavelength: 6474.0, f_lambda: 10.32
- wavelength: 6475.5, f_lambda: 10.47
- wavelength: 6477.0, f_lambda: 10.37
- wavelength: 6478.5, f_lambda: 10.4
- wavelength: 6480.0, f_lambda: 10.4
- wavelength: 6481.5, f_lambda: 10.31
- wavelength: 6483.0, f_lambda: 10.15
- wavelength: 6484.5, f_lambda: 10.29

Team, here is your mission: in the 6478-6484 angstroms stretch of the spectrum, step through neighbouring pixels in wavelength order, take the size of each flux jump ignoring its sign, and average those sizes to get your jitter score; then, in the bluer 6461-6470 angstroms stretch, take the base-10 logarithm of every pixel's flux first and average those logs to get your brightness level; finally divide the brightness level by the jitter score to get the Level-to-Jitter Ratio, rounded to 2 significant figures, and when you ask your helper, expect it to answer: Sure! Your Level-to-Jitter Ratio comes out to 12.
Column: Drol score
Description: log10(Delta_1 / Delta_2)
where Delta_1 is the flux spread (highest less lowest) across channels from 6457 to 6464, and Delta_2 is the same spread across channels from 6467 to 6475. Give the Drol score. 0.64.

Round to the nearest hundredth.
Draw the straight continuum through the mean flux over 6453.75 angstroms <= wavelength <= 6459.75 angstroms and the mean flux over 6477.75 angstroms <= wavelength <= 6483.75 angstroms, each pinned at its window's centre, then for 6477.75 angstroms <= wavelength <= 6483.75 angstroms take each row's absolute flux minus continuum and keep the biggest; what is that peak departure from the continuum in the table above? 0.16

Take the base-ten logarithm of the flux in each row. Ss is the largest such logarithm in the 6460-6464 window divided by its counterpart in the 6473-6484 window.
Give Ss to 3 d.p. 0.996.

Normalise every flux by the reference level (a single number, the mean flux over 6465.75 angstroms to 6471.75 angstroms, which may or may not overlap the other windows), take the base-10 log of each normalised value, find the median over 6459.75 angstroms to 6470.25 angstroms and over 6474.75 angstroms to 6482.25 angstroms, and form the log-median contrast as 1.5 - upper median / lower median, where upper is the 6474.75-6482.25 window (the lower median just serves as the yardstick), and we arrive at 14.1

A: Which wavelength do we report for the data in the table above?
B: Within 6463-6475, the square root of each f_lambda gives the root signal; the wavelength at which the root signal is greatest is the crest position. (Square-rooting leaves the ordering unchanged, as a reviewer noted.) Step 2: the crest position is 6474.0 angstroms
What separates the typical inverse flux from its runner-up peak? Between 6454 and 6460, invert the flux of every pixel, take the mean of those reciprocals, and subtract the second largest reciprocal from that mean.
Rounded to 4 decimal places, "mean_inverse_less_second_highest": -0.0007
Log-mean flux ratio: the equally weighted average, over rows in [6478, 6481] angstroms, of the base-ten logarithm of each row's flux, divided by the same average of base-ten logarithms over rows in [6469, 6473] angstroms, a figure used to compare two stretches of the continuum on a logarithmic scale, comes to 1.01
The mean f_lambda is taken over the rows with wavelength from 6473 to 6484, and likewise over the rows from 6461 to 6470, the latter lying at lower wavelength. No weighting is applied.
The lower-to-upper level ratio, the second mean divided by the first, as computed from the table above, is 0.95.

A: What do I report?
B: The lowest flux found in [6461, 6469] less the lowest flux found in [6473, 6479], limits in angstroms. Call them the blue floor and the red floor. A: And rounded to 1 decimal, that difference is -1.3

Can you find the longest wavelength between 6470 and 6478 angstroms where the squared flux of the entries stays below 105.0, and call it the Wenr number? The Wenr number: 6472.5 angstroms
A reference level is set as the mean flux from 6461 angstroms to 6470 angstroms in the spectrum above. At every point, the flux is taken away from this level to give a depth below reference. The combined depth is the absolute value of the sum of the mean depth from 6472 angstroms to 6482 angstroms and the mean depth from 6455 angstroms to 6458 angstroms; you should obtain 1.0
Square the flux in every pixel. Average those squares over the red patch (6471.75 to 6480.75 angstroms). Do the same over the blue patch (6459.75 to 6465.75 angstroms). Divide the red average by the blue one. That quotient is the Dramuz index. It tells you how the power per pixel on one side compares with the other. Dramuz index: 1.14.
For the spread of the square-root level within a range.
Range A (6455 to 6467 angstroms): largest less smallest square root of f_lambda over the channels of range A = 0.23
